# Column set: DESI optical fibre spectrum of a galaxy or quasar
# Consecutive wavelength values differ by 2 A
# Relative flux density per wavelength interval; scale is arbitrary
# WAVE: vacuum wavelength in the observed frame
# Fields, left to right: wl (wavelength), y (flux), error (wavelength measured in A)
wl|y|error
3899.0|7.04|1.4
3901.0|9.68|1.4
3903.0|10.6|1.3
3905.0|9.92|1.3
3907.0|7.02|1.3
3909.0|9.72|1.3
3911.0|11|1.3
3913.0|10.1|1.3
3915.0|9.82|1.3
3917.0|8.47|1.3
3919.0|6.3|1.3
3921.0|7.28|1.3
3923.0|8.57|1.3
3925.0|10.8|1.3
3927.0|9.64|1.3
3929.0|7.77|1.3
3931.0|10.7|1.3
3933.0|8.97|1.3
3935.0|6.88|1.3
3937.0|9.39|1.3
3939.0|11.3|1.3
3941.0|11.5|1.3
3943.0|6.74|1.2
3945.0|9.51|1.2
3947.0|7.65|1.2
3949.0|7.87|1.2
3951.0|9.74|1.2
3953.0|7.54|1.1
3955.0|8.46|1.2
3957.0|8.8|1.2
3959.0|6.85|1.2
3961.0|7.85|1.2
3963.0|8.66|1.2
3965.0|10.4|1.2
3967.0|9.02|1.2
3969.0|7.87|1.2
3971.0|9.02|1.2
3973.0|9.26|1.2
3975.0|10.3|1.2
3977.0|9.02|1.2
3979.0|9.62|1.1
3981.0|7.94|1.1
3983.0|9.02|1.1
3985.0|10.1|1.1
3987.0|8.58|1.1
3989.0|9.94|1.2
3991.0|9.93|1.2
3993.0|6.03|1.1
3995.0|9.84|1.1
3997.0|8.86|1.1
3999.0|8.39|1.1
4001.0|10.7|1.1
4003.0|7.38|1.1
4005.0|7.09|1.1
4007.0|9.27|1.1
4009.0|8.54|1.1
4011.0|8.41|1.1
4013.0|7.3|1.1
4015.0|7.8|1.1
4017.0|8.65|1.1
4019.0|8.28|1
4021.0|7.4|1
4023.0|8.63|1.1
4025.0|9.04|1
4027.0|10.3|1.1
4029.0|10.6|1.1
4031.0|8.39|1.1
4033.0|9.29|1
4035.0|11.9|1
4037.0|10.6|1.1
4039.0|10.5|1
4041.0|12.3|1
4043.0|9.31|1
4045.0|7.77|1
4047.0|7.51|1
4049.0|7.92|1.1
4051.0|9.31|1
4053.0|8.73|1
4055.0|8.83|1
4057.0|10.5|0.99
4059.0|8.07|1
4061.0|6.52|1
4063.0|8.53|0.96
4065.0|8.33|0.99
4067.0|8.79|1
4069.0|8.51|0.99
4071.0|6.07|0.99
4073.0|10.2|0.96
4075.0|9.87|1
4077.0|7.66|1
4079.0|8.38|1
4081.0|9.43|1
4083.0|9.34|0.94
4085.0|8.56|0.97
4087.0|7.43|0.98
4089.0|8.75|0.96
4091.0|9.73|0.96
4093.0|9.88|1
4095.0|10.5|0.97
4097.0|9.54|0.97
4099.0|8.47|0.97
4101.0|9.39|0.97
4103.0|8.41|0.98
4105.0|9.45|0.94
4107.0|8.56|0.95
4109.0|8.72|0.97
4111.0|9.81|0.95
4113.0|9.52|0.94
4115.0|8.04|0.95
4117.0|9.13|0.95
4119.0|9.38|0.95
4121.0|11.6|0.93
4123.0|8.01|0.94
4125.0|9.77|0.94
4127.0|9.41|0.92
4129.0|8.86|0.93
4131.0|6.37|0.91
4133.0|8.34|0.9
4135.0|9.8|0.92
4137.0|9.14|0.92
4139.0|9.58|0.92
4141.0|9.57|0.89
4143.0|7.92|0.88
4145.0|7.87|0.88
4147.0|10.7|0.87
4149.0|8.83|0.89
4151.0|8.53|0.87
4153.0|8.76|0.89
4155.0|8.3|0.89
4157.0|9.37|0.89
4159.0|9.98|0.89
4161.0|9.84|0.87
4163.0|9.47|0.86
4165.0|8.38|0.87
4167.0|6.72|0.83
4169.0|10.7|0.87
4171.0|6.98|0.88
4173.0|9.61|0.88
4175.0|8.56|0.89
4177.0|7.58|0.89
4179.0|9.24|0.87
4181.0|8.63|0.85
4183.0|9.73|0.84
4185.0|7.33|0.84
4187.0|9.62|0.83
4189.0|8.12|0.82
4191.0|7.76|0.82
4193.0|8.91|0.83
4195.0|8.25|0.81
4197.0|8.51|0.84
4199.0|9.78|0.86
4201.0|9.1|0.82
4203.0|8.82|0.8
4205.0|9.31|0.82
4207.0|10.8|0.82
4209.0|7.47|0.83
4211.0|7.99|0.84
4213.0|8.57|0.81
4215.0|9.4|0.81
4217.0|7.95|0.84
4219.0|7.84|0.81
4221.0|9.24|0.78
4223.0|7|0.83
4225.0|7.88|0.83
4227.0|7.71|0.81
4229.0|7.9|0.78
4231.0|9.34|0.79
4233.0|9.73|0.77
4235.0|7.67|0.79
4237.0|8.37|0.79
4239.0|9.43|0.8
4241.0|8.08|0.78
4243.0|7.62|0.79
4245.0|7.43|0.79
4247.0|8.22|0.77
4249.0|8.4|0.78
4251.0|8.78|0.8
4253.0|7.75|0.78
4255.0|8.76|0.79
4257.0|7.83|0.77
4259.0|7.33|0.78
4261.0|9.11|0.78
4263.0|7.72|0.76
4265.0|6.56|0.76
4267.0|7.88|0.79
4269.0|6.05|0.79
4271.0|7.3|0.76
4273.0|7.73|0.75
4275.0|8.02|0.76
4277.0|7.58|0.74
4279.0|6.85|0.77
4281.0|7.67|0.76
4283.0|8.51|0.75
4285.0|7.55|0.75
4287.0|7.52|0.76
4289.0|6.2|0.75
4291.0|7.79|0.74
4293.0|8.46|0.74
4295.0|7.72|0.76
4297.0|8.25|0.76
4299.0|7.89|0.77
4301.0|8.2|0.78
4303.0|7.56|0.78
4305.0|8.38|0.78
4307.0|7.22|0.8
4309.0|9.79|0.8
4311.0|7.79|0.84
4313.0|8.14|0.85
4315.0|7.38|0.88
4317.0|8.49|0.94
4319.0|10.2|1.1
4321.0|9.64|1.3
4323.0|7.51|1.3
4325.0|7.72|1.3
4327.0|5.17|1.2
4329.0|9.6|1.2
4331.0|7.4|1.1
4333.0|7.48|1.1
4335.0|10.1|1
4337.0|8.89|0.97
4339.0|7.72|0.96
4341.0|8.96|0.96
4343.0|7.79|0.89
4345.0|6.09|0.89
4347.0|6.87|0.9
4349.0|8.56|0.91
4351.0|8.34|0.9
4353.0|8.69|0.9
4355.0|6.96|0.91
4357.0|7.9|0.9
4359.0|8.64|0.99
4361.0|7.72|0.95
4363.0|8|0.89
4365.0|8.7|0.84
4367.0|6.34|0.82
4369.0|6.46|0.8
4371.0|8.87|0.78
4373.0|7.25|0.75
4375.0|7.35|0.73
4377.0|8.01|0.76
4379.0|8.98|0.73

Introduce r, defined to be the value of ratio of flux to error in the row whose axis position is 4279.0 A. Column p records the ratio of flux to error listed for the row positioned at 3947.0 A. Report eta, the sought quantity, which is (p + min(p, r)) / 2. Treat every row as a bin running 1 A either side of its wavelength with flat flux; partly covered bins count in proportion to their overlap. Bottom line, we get 6.4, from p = 6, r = 9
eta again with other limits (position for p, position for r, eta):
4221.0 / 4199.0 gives 11.6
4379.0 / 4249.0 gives 11.5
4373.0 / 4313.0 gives 9.6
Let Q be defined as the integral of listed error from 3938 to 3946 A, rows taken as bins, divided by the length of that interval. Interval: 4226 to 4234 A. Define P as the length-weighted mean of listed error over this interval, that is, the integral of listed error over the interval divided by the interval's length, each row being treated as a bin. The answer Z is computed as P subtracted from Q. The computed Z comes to 0.5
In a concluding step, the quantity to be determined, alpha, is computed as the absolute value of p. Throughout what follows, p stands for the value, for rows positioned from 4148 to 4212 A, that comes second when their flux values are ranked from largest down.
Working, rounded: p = 10.7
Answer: 10.7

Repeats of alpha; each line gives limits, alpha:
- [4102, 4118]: 9.5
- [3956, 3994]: 10.3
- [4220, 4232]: 9.2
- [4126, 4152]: 9.8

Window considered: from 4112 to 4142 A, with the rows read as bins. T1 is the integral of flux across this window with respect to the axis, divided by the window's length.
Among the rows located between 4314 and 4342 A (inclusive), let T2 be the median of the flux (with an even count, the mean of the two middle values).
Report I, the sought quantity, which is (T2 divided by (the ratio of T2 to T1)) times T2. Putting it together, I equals 74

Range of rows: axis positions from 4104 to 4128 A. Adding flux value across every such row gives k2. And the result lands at 111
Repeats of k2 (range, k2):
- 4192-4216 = 107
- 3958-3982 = 106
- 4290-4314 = 97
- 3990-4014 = 102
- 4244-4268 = 96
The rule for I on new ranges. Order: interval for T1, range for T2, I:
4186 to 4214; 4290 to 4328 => 69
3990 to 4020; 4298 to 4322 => 69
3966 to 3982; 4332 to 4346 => 70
